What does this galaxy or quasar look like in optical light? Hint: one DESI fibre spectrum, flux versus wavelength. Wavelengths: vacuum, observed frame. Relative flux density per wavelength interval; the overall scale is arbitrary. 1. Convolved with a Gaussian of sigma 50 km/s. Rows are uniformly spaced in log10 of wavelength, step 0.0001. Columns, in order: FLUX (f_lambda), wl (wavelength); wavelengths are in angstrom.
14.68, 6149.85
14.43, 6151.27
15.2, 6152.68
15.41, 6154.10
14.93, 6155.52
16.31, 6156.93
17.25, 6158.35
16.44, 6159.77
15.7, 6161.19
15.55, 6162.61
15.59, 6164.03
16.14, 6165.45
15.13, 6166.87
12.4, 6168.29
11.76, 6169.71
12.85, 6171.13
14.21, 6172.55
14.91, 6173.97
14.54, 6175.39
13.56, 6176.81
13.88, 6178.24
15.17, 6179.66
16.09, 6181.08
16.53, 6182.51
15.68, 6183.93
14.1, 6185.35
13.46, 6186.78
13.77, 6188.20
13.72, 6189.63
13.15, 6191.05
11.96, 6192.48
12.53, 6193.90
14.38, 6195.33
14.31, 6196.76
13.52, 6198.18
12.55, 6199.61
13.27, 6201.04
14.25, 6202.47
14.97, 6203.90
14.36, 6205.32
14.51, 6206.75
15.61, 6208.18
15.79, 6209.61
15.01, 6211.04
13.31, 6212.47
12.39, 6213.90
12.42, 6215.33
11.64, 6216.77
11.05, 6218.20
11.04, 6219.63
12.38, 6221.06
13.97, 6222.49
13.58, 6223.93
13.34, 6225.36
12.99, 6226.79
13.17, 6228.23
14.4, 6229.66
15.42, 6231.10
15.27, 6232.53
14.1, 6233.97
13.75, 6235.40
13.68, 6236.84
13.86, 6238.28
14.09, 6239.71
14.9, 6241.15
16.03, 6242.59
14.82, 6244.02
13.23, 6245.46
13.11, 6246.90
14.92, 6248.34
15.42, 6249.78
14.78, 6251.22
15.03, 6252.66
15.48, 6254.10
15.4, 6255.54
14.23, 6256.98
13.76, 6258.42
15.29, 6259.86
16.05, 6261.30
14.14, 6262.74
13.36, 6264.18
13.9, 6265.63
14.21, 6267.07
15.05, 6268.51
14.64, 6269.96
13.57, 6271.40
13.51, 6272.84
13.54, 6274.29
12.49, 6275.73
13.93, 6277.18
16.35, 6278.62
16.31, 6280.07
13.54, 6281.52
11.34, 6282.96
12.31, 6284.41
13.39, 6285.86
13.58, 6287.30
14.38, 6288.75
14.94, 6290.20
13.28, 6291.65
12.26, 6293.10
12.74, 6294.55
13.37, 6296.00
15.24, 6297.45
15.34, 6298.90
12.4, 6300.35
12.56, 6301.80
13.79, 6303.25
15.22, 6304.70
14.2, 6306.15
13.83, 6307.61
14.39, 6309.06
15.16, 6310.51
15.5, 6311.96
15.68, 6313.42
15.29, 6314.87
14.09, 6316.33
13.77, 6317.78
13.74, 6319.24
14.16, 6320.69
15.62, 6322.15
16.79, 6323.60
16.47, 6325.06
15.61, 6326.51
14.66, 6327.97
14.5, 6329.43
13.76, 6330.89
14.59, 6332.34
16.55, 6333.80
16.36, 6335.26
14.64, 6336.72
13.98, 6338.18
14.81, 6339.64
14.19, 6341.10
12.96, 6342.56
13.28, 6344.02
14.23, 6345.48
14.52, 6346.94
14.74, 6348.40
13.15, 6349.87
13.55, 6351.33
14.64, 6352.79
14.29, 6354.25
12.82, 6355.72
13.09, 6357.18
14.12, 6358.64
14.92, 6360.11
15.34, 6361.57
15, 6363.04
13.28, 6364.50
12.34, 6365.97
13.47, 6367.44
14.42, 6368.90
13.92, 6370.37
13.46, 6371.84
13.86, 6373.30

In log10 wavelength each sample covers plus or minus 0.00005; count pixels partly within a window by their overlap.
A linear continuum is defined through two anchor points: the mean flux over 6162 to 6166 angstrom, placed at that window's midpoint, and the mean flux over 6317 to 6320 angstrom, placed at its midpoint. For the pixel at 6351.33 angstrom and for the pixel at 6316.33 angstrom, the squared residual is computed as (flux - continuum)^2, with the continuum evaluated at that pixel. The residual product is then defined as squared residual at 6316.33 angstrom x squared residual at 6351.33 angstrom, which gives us 0.0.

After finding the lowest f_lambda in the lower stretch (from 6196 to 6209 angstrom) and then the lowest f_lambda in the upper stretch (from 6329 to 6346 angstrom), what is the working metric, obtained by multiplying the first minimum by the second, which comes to 163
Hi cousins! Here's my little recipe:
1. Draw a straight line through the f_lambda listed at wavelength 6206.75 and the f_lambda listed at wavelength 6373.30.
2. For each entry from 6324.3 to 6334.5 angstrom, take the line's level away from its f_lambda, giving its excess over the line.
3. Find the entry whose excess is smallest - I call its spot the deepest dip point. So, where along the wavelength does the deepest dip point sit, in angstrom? 6330.89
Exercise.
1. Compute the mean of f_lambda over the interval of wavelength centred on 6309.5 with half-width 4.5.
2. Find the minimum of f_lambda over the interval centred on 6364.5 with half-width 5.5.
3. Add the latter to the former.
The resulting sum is 27.1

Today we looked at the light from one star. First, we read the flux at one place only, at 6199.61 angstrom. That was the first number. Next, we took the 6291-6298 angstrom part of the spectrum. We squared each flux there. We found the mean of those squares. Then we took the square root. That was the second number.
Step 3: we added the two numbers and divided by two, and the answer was 13.0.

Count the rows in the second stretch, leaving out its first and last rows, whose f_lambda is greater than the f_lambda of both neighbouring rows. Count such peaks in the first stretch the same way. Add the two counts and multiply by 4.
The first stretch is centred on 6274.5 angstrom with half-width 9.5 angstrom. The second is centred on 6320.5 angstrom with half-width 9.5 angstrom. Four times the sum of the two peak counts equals 20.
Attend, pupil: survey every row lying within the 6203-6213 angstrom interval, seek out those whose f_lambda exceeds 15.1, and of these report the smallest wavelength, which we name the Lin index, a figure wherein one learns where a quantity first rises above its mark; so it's 6208.18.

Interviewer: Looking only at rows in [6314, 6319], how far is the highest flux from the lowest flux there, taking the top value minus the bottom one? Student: 1.5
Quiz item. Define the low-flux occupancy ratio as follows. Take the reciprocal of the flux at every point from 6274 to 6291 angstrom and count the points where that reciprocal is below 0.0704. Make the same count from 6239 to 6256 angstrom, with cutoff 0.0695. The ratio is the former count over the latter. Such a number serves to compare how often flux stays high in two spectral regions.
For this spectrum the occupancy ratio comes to 0.4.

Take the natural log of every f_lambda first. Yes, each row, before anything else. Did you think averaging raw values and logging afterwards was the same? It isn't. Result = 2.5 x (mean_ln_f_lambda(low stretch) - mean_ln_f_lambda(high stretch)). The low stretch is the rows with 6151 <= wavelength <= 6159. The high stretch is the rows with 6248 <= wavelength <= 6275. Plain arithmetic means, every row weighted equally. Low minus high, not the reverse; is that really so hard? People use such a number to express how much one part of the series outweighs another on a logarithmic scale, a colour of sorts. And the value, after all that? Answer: 0.2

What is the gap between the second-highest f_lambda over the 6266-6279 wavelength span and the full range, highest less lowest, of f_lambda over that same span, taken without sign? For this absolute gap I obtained 11.2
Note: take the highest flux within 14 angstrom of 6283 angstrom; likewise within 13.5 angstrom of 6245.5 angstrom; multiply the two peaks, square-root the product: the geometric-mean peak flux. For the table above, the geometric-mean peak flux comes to 16.2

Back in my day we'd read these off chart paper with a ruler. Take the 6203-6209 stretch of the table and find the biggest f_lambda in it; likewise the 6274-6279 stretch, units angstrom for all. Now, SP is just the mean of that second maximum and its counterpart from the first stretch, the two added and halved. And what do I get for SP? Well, 16.0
